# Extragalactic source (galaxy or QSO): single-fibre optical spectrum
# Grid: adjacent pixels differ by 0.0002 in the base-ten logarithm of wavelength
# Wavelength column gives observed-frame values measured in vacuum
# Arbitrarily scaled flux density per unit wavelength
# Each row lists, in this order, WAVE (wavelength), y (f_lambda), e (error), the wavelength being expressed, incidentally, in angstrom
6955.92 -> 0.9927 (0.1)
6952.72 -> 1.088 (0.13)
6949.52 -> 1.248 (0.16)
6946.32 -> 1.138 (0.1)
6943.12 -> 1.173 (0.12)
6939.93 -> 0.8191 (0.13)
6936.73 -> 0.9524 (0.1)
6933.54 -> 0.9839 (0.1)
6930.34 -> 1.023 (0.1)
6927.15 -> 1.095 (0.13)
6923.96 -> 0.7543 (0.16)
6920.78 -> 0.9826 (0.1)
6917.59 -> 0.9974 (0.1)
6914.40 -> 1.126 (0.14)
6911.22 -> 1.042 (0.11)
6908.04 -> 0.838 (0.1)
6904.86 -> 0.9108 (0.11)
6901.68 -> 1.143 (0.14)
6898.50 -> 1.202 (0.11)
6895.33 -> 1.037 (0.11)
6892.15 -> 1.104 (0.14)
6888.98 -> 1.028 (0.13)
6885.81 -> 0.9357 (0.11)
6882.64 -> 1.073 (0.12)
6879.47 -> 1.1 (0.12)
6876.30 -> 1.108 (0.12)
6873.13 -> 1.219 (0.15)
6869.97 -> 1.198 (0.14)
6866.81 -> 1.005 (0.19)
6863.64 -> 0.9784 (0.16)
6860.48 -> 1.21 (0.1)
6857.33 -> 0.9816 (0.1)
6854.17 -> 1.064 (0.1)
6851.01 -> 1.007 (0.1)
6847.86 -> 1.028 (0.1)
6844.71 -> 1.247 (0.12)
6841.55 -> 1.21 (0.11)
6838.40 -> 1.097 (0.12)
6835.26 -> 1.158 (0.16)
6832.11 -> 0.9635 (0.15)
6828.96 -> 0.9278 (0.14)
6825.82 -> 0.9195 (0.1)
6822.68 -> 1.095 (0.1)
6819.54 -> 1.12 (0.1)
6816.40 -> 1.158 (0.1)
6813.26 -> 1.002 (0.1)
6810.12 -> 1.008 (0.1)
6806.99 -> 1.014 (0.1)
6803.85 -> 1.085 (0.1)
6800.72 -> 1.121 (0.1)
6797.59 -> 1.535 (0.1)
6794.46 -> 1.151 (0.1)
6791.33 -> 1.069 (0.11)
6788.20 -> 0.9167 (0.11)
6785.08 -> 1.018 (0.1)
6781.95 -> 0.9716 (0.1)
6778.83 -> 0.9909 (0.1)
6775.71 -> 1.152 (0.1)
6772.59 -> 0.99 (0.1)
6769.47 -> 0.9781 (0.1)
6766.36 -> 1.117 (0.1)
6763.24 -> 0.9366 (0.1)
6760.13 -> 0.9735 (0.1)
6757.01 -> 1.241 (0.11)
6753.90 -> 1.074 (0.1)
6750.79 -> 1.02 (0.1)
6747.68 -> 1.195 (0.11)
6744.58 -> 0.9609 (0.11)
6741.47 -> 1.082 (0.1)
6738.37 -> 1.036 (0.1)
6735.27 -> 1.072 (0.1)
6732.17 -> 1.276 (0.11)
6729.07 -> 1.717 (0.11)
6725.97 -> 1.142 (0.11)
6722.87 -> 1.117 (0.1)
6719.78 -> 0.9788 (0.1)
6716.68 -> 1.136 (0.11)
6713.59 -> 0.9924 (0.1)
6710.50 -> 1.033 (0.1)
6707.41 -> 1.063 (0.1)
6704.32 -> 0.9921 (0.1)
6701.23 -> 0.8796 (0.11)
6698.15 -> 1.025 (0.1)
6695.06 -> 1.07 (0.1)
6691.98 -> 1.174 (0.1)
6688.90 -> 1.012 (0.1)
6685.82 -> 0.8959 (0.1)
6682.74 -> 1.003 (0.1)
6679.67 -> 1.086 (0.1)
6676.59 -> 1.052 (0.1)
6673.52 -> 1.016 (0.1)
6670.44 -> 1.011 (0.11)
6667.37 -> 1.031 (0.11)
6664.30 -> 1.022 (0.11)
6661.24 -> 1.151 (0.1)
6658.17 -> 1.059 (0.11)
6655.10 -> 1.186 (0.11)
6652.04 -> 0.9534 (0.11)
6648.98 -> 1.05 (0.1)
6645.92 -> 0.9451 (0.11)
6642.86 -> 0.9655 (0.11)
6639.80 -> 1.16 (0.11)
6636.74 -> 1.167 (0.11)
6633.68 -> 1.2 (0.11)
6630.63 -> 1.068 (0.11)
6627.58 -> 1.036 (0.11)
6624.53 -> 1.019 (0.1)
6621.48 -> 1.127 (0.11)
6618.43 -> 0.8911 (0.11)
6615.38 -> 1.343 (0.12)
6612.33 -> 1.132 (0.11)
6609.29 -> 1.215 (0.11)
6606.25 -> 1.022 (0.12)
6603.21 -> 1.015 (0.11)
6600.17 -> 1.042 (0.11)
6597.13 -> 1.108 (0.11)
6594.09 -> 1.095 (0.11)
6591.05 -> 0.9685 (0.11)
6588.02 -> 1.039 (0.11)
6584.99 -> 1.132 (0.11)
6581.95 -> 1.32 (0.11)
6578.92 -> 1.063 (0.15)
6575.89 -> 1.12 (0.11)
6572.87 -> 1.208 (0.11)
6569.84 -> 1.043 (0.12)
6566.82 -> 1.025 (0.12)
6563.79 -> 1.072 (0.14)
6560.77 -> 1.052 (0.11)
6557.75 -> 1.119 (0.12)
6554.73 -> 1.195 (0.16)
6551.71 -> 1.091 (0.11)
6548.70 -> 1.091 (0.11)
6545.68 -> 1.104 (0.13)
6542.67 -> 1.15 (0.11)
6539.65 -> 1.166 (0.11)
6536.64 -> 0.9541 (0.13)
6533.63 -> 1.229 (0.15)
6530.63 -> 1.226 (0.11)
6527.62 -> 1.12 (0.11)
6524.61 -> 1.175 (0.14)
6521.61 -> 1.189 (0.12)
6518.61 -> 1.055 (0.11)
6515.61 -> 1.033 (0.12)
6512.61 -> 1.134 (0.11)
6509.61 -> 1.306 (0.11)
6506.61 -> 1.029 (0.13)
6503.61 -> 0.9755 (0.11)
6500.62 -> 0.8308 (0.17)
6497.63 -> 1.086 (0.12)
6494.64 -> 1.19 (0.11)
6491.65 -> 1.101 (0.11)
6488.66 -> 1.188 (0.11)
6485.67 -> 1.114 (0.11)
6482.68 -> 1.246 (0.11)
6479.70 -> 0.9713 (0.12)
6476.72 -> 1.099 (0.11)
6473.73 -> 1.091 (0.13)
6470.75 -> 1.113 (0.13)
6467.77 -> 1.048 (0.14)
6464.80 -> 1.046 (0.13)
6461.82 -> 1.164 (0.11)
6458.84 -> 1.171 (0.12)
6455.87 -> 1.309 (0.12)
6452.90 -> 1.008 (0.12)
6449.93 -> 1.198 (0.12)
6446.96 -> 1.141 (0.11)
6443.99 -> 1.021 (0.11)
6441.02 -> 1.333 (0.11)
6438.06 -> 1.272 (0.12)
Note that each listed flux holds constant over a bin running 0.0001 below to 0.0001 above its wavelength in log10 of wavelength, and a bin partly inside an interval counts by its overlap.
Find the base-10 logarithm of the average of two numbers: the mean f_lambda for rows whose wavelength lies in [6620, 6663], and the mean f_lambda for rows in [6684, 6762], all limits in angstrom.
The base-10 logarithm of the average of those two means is 0.034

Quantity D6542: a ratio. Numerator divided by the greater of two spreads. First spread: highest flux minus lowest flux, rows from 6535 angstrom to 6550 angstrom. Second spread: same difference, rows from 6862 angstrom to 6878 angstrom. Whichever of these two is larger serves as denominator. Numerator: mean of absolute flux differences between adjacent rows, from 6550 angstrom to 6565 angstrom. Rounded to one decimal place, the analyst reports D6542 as 0.3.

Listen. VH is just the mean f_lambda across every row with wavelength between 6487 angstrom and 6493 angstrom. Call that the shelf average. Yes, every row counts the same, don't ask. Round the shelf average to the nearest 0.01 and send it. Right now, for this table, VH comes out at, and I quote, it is 1.14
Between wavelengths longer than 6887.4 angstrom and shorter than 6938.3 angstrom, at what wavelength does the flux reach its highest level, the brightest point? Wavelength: 6898.50 angstrom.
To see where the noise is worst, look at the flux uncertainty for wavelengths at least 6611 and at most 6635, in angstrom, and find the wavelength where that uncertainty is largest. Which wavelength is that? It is 6615.38 angstrom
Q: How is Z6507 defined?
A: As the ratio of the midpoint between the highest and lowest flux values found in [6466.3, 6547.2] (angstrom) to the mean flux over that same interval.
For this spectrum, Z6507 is 0.96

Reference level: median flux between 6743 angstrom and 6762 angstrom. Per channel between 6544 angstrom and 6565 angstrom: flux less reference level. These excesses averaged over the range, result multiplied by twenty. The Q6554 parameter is 1.1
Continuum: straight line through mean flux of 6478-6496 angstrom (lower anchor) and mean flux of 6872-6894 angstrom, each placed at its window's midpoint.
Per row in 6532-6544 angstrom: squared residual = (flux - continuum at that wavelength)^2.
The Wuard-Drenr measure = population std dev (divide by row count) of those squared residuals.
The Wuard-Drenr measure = 0.012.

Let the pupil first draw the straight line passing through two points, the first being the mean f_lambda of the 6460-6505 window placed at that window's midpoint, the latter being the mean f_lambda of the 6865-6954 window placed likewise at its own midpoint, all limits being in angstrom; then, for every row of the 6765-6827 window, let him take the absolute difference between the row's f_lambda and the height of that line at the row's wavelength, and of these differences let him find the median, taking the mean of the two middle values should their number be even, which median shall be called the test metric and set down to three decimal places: 0.066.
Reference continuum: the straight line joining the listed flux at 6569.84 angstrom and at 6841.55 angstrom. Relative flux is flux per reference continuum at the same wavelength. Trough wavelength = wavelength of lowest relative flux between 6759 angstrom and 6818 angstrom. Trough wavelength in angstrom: 6788.20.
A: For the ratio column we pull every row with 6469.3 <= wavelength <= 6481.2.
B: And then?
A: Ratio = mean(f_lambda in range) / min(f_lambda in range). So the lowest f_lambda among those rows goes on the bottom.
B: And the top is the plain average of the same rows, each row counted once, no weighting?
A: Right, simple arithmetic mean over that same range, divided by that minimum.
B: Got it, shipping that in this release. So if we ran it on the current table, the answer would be 1.10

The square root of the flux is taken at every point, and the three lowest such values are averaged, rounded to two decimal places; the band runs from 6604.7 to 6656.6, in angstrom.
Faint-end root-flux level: 0.96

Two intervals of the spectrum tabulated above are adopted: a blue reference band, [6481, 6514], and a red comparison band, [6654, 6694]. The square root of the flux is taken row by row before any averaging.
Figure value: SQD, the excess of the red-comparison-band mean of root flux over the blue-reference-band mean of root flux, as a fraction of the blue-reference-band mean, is -0.024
